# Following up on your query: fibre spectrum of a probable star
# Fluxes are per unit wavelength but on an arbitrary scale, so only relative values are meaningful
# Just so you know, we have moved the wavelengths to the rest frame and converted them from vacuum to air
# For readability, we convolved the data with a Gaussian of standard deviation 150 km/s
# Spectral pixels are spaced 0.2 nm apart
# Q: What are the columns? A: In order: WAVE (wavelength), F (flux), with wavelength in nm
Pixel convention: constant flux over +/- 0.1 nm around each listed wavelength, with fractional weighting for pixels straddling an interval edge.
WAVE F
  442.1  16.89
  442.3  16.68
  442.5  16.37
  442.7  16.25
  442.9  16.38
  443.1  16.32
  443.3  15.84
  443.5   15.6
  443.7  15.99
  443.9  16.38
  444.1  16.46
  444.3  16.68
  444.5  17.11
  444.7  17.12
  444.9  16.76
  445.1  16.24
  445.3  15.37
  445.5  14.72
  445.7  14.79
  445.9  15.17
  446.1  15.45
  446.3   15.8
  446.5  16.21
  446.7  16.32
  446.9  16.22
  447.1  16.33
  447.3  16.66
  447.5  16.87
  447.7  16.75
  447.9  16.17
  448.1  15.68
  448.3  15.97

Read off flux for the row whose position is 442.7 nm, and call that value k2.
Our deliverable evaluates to 16.25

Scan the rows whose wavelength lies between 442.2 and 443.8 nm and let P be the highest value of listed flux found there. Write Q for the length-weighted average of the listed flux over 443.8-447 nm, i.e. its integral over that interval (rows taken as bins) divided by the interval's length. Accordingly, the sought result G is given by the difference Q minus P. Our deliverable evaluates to -0.63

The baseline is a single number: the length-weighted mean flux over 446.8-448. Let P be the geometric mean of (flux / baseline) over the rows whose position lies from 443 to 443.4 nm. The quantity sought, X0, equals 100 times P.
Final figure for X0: 97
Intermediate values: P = 0.97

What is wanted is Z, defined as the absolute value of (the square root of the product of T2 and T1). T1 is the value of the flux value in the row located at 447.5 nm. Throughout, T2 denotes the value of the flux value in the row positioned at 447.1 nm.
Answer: 16.6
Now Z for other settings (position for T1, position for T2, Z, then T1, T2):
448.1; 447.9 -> 15.9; 15.68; 16.17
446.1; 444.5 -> 16.3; 15.45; 17.11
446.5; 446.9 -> 16.2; 16.21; 16.22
